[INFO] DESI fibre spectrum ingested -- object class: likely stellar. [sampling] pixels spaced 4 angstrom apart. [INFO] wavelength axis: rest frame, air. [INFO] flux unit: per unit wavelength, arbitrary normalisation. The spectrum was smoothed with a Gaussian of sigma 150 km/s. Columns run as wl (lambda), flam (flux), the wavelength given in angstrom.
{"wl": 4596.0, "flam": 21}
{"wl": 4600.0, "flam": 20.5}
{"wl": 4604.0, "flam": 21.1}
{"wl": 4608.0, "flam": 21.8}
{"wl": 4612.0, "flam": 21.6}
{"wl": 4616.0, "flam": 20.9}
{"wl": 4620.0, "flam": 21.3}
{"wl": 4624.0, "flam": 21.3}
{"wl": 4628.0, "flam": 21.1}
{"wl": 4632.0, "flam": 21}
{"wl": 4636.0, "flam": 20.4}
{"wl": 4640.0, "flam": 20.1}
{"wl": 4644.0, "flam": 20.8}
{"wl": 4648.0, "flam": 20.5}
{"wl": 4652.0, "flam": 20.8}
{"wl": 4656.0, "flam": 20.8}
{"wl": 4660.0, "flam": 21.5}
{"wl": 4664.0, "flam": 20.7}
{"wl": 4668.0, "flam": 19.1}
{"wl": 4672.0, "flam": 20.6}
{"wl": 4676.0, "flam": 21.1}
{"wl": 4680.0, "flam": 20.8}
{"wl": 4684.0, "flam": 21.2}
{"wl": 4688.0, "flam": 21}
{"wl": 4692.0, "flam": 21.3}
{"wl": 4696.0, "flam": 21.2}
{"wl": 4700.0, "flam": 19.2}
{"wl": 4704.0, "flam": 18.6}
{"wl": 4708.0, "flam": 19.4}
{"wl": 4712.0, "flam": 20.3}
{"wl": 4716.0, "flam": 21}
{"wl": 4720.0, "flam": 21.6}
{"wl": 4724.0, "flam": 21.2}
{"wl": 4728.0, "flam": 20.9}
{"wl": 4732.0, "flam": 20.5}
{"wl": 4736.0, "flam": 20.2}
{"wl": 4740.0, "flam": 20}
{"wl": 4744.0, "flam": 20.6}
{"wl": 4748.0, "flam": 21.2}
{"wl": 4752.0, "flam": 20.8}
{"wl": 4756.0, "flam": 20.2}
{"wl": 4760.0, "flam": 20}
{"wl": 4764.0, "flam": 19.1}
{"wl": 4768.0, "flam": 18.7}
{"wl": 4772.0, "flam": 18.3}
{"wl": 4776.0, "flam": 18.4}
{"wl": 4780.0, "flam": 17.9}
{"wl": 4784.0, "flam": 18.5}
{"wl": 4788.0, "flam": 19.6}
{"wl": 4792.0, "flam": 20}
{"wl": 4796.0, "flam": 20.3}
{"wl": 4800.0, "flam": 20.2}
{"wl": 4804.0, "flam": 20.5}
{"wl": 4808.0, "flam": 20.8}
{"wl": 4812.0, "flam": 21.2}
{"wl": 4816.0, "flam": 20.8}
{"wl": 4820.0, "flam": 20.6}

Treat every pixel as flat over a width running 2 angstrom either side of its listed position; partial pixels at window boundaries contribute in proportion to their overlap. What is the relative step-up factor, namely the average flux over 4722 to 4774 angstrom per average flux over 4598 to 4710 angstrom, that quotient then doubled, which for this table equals 1.94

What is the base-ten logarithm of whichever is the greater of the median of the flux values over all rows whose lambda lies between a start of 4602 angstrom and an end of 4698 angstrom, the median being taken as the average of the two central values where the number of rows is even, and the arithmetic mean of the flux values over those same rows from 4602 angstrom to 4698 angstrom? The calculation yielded 1.32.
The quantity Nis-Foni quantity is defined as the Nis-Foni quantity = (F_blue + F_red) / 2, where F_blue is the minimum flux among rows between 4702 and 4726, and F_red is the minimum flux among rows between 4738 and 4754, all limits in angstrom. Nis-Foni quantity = 19.3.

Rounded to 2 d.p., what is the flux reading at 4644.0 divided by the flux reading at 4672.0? 1.01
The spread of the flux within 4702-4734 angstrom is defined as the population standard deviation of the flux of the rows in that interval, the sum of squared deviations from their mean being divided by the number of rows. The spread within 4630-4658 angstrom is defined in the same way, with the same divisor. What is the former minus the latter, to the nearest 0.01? 0.64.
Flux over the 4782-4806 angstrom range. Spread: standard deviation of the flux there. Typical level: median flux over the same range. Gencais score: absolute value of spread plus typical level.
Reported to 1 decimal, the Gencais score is 20.8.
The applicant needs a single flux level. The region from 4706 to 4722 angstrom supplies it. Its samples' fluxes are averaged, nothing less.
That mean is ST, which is 20.6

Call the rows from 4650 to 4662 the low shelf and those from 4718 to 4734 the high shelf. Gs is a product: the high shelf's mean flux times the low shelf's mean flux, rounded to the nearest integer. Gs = 443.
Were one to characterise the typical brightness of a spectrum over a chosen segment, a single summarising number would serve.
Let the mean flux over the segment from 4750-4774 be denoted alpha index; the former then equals 19.5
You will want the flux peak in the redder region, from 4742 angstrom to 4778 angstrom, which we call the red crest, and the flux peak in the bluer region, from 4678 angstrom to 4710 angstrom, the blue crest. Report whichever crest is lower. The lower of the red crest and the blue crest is 21.2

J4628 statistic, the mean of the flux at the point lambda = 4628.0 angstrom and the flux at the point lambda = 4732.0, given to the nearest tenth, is 20.8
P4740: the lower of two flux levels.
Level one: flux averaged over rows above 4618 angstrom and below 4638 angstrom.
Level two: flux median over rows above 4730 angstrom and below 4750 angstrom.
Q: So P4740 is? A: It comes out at 20.5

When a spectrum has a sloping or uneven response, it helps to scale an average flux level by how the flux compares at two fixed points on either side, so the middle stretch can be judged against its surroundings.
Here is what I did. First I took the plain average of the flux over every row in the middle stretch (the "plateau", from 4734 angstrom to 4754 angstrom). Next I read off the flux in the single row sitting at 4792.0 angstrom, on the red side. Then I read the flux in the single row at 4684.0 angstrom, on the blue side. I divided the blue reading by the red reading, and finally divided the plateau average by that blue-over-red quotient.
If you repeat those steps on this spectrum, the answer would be 19.4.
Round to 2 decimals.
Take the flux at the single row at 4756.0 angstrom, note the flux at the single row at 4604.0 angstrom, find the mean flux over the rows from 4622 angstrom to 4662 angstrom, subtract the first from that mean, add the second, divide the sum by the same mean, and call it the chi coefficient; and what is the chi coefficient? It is 1.04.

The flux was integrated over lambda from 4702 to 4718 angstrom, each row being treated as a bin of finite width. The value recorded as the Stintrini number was 317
